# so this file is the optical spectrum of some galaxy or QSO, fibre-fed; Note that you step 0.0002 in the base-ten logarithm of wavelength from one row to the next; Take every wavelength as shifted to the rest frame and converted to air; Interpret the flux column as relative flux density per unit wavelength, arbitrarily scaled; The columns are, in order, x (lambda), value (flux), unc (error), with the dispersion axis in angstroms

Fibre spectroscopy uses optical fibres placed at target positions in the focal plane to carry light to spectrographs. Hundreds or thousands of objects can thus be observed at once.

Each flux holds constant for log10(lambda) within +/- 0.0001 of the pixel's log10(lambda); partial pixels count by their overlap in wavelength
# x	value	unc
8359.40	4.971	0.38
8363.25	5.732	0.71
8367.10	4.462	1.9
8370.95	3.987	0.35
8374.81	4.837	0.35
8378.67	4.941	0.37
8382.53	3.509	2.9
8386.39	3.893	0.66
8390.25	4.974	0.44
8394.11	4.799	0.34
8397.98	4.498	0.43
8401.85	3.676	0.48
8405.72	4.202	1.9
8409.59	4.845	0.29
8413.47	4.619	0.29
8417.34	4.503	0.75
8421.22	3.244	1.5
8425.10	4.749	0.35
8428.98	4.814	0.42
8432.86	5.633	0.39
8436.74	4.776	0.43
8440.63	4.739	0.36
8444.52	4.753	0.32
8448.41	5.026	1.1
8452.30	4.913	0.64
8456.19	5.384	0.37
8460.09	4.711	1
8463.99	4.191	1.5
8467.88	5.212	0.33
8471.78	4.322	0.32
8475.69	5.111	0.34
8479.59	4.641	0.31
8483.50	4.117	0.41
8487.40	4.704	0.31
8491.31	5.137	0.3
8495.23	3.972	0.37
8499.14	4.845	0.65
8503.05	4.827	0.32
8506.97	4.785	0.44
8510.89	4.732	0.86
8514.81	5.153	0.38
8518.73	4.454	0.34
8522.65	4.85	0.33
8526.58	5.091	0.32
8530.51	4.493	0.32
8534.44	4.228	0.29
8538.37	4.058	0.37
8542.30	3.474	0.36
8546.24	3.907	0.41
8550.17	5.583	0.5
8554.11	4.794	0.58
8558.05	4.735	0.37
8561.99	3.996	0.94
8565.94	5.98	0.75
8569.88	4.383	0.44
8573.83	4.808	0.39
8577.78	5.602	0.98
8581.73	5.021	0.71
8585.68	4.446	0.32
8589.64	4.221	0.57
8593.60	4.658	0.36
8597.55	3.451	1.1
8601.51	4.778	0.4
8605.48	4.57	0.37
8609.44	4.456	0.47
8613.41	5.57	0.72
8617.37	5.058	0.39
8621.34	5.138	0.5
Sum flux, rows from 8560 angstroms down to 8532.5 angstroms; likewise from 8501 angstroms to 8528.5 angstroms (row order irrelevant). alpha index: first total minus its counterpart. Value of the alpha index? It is -3.1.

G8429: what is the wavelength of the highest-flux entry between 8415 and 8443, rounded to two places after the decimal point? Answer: 8432.86 angstroms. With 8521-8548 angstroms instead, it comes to 8526.58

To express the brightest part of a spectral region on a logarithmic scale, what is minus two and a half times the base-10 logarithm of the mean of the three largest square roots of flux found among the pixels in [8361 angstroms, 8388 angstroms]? -0.891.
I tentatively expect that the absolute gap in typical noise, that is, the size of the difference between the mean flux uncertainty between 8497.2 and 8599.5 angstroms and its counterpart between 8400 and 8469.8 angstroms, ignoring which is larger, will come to 0.175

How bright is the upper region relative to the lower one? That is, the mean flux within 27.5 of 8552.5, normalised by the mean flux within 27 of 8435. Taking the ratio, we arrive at 0.98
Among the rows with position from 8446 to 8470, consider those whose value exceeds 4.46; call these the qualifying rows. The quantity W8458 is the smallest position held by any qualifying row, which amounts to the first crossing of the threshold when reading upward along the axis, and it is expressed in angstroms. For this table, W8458 8448.41 angstroms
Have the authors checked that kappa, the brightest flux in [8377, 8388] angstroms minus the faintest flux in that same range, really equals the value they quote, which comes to 1.4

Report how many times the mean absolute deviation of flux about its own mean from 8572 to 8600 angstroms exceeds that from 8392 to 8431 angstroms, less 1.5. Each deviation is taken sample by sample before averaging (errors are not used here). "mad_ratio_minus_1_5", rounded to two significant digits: -0.33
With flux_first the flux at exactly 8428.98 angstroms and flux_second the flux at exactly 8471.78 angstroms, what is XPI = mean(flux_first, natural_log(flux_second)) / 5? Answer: 0.628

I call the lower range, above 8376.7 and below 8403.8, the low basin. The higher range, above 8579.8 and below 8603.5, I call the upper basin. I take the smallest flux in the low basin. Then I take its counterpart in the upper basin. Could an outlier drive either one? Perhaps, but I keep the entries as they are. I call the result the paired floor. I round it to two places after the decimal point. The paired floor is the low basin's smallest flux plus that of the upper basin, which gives 6.96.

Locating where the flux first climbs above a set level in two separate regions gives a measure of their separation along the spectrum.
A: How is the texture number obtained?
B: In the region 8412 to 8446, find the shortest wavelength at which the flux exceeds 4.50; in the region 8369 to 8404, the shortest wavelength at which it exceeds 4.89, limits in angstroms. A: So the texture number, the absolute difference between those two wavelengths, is 34.8 angstroms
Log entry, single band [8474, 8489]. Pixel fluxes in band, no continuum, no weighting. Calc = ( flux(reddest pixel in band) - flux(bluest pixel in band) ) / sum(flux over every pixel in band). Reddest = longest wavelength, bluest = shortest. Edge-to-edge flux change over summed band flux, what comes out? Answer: -0.022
